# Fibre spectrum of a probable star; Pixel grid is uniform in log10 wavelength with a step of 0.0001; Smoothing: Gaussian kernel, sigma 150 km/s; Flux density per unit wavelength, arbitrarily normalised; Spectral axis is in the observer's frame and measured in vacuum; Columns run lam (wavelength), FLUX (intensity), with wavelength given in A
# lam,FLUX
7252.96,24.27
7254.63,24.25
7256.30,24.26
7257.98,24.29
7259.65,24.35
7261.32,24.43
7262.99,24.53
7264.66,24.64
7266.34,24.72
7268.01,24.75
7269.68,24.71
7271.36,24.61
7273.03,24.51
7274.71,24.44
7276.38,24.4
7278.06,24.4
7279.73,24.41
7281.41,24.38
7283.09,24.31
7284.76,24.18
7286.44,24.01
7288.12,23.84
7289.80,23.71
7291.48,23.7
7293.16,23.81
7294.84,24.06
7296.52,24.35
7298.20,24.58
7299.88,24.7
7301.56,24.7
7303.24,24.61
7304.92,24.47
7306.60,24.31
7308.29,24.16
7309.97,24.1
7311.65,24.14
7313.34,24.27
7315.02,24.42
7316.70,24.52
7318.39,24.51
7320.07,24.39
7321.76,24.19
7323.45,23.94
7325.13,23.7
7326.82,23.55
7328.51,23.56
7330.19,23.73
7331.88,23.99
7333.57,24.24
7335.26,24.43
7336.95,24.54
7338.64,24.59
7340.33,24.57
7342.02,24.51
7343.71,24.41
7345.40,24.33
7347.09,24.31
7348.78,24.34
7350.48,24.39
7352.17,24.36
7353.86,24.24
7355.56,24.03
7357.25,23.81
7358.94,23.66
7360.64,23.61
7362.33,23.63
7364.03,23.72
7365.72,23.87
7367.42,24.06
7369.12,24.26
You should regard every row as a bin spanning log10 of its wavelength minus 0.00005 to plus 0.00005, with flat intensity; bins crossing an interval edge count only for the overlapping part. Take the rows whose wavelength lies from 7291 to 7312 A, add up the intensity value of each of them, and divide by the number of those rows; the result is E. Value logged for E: 24.3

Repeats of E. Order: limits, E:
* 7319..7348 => 24.2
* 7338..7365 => 24.2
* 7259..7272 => 24.6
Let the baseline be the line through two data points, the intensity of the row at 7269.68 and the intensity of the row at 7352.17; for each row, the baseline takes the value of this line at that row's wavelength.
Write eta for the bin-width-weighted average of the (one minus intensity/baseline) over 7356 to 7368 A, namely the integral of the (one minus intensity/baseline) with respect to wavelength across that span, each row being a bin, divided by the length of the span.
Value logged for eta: 0.023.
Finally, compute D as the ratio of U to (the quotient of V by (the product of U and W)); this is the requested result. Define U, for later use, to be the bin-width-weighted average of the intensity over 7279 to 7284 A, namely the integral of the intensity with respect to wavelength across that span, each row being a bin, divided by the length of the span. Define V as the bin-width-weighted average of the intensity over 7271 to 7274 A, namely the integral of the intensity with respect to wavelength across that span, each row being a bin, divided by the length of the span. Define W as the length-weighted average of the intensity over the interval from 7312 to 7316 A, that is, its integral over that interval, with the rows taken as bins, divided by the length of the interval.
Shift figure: 589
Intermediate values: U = 24.4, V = 24.5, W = 24.3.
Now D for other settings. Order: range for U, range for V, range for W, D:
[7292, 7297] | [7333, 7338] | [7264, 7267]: 582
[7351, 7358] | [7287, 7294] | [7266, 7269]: 608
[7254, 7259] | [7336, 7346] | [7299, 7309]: 587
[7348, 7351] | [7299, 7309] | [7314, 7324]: 587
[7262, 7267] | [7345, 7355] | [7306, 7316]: 604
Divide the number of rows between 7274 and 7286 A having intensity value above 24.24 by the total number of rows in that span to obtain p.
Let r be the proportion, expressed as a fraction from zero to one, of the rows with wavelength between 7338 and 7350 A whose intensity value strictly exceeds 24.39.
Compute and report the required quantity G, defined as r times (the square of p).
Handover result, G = 0.42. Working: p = 0.86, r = 0.57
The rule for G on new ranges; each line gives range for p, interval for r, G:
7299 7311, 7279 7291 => 0.07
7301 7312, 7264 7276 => 0.33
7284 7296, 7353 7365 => 0.00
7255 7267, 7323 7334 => 0.00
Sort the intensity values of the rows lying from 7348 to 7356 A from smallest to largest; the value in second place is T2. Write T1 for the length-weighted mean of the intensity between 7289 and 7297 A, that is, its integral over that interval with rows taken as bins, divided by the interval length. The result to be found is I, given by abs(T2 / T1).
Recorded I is 1.014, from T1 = 23.9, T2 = 24.24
